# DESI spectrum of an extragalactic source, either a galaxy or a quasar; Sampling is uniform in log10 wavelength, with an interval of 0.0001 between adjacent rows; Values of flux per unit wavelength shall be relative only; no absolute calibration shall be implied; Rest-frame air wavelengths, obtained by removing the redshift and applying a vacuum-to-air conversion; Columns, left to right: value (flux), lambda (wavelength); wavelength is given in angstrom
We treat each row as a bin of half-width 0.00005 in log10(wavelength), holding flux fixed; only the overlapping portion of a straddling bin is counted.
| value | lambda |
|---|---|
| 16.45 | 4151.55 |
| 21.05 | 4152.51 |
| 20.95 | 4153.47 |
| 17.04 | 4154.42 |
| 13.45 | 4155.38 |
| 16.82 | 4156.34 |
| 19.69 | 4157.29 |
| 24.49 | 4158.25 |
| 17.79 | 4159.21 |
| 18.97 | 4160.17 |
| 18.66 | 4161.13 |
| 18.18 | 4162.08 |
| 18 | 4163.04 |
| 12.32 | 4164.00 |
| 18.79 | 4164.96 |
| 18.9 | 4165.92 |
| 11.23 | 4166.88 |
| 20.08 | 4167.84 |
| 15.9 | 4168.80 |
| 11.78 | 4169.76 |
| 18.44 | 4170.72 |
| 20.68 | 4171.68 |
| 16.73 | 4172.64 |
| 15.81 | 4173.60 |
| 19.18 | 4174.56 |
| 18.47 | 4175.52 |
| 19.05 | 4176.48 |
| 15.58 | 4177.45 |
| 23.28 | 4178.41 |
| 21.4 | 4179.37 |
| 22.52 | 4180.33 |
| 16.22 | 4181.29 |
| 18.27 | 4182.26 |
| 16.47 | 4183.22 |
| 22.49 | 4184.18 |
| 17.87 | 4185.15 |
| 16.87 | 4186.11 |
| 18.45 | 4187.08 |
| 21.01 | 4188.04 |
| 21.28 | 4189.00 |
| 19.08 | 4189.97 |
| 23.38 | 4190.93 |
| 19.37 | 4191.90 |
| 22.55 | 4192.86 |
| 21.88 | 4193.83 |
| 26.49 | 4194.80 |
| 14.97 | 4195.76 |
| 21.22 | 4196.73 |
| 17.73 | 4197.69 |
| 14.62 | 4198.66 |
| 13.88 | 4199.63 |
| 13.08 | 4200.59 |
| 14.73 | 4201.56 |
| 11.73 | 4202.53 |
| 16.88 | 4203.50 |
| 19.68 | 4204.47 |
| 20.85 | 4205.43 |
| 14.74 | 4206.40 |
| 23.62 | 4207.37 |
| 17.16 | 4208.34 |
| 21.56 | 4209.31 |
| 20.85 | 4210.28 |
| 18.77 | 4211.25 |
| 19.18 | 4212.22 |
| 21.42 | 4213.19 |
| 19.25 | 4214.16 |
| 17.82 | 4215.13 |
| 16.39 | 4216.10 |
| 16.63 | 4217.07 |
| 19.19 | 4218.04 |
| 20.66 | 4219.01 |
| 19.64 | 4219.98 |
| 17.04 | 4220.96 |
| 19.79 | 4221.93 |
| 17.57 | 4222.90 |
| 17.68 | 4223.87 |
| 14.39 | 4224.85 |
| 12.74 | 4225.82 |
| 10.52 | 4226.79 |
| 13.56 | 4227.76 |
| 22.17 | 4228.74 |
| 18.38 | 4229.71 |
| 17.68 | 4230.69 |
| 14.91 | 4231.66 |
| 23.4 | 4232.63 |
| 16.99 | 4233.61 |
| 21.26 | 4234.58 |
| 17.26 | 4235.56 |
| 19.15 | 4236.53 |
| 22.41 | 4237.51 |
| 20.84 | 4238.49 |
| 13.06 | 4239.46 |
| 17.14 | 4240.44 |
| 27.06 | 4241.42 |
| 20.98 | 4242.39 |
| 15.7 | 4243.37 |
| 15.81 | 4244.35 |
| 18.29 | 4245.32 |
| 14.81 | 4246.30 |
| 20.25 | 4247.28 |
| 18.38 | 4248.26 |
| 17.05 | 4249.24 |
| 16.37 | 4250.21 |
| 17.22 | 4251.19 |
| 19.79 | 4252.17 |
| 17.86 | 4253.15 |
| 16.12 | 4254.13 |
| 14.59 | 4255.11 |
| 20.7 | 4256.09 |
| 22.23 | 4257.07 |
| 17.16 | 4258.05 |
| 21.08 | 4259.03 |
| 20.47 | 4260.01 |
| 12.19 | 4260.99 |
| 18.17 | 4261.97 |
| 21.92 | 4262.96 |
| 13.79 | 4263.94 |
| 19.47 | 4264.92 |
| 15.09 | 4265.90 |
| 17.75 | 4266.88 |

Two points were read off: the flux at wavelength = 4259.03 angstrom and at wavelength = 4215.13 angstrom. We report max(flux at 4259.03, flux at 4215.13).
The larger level 21.1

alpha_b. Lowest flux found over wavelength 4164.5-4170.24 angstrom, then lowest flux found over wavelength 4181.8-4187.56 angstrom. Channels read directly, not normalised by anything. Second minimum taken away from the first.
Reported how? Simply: -5.2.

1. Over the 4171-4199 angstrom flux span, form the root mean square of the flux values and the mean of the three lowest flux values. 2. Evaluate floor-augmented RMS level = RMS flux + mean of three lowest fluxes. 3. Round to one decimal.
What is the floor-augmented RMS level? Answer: 34.7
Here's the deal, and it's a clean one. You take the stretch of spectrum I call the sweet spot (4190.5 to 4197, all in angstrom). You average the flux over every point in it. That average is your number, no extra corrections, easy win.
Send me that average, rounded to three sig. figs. 21.4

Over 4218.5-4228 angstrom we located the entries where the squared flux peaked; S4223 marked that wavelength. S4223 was 4219.01 angstrom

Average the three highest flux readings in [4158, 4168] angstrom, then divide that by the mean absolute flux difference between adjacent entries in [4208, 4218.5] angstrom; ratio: 12.0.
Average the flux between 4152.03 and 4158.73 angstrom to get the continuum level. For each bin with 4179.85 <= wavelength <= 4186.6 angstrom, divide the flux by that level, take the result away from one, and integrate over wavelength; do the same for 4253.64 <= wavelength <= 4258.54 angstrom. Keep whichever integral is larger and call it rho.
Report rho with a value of 0.23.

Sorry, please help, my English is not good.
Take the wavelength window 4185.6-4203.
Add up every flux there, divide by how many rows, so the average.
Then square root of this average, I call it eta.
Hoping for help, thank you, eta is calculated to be 4.30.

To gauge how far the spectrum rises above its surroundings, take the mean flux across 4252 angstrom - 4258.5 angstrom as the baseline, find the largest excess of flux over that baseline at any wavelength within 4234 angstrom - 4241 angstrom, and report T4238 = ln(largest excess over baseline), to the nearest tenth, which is 1.4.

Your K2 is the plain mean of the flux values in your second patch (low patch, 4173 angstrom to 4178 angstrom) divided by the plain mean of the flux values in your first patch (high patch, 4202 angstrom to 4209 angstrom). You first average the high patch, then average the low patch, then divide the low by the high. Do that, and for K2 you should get 0.99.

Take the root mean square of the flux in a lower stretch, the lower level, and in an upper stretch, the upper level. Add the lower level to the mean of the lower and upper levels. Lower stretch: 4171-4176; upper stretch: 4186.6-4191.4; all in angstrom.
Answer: 38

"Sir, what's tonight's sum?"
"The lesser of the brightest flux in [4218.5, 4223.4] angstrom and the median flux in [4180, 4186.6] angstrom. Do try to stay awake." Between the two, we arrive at 17.9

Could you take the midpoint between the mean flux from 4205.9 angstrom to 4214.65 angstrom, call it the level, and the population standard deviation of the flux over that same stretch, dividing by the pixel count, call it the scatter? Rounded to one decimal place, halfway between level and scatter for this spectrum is 11.0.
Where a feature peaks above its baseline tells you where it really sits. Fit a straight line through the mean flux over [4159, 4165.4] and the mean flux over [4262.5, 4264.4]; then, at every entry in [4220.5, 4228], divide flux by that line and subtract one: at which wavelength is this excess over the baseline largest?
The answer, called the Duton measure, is 4221.93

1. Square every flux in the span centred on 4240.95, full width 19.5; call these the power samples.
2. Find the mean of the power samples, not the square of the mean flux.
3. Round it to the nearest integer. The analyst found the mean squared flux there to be 355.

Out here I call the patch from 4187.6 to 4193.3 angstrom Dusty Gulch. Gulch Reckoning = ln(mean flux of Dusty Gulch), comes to 3.05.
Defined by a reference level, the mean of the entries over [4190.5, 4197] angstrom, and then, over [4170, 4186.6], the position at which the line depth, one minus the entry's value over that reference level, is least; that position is 4178.41 angstrom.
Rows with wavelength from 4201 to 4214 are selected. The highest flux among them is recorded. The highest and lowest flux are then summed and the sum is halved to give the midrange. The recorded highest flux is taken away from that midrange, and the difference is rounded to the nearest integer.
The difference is -6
